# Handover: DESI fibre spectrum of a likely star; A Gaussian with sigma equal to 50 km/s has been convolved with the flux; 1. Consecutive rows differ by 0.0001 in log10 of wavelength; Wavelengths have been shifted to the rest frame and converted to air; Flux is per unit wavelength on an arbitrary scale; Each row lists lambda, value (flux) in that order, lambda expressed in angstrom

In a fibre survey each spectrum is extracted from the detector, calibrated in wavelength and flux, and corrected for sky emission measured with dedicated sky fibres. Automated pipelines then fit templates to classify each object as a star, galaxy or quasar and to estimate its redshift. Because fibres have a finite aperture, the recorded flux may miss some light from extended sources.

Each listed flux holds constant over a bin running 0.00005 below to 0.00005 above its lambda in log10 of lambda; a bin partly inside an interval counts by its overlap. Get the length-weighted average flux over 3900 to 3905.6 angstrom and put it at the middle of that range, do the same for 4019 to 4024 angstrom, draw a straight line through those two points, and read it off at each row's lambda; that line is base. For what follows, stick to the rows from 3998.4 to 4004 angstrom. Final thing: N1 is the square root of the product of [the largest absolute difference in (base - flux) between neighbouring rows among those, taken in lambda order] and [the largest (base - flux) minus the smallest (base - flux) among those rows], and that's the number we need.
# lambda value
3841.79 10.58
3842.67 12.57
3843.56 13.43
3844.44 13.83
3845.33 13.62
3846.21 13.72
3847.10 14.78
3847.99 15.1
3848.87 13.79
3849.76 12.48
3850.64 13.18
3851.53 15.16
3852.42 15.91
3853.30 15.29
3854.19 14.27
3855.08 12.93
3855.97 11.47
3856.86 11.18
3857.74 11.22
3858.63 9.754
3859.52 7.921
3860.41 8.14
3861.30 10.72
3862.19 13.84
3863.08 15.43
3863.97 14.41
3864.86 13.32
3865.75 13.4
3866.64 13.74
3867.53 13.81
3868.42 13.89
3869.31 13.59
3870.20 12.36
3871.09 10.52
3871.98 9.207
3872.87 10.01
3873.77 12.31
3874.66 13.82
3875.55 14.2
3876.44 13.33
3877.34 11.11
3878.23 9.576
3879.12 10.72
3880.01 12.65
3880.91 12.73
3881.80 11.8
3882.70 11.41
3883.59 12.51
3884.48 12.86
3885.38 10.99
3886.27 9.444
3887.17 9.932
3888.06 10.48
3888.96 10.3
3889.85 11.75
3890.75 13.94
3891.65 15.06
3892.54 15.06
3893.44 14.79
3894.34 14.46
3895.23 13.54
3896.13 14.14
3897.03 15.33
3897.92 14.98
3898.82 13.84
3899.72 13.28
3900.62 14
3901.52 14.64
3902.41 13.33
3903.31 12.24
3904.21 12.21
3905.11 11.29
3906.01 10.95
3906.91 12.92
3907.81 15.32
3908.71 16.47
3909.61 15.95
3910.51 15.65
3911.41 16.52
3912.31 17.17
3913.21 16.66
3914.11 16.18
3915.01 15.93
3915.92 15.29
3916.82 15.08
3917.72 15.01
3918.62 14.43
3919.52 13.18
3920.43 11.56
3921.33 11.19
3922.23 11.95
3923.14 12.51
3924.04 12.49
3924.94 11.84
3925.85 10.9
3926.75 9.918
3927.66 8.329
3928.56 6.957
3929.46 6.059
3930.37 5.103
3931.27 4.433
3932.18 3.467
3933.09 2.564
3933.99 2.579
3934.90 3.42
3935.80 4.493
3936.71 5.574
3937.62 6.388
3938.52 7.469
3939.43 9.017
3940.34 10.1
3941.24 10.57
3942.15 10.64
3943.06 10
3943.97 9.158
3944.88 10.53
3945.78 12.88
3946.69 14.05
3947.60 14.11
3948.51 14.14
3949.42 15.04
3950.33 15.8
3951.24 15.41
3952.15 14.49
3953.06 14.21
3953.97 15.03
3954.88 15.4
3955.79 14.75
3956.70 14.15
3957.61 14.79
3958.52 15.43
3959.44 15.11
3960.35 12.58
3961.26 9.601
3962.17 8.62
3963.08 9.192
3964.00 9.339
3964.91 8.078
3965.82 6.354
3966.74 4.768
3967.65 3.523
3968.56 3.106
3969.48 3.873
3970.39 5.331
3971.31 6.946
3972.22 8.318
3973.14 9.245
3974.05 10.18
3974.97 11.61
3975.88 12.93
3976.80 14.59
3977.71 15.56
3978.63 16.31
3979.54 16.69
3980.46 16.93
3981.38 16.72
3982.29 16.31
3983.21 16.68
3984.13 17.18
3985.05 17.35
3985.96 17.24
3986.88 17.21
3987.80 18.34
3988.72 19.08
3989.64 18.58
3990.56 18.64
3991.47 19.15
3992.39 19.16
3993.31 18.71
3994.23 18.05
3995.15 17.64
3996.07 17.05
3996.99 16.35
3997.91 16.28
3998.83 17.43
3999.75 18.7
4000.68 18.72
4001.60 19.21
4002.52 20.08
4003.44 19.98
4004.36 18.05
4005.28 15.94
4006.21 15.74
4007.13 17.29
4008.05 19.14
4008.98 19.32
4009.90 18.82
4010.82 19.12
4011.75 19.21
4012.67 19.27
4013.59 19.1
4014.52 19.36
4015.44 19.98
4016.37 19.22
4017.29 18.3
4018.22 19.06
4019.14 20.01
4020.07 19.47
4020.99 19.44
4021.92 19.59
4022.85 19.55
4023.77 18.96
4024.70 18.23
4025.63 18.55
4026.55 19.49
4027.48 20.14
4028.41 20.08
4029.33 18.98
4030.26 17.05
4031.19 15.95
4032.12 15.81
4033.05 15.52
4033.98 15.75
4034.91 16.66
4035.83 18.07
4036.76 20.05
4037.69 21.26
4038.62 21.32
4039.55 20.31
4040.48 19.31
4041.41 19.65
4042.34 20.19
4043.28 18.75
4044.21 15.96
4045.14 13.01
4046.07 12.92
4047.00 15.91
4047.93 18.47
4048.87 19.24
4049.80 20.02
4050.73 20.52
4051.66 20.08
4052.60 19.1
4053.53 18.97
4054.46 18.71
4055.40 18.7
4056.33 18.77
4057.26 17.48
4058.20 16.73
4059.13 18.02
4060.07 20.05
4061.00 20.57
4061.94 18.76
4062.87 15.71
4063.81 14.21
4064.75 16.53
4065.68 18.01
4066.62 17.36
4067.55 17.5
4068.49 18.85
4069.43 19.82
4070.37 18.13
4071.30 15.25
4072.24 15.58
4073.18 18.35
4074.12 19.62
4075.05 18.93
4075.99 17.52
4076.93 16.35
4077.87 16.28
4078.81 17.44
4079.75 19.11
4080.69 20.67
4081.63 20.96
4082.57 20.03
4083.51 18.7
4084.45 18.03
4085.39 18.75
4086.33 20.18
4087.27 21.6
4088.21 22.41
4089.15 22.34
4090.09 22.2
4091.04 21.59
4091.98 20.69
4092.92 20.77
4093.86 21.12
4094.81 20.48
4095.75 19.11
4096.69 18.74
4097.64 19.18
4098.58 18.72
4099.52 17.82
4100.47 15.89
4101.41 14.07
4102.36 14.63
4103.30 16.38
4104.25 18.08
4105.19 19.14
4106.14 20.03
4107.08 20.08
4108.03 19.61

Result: 1.7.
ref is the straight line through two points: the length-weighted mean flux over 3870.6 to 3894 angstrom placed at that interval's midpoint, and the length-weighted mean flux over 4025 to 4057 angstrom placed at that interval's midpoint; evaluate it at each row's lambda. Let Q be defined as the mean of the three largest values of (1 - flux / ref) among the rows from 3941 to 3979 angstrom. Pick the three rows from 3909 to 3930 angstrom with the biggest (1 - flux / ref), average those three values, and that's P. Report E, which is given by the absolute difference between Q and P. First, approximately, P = 0.5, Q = 0.77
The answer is 0.3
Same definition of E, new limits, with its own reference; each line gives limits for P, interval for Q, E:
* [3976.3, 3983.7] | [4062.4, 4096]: 0.2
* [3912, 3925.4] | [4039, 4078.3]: 0.1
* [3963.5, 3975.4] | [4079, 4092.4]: 0.7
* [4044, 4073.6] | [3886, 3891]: 0.1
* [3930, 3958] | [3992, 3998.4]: 0.8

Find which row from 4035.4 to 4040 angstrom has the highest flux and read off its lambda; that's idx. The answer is 4038.62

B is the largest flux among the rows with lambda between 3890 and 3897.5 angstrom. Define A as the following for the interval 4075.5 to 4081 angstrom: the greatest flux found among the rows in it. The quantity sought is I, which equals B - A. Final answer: -5.3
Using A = 20.67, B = 15.33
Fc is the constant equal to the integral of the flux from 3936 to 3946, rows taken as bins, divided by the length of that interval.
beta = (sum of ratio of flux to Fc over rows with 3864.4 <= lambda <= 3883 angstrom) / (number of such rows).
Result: 1.35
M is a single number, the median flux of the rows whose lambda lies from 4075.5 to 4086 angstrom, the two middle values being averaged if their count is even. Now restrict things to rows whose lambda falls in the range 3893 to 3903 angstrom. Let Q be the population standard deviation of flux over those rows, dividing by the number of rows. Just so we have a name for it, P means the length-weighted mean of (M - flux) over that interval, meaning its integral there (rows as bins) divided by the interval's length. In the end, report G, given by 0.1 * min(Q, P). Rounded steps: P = 4.5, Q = 0.7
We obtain 0.07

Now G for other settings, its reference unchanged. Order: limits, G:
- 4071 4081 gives 0.10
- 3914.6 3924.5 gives 0.16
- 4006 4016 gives -0.01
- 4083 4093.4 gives -0.20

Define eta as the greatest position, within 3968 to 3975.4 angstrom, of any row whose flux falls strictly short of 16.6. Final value 3974.97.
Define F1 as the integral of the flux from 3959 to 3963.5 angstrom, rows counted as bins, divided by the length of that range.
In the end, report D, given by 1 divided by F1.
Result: 0.091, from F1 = 11.0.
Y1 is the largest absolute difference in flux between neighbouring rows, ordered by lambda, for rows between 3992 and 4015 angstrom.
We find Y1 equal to 2.1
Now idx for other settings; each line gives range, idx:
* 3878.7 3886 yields 3884.48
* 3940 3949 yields 3948.51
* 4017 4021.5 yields 4019.14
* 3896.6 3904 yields 3897.03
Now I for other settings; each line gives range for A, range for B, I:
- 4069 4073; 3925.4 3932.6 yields -8.9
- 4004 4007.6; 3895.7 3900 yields -2.7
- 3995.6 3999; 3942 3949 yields -3.3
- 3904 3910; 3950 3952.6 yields -0.7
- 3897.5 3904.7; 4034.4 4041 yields 6.3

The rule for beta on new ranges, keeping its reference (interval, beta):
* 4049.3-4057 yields 2.13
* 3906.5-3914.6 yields 1.74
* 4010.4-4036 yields 2.04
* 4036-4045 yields 2.16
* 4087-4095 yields 2.36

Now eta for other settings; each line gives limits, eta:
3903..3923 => 3922.23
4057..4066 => 4064.75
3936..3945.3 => 3944.88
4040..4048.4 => 4047.00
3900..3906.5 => 3906.01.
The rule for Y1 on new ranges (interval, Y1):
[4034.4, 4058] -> 3.0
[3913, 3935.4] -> 1.6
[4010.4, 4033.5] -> 1.9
